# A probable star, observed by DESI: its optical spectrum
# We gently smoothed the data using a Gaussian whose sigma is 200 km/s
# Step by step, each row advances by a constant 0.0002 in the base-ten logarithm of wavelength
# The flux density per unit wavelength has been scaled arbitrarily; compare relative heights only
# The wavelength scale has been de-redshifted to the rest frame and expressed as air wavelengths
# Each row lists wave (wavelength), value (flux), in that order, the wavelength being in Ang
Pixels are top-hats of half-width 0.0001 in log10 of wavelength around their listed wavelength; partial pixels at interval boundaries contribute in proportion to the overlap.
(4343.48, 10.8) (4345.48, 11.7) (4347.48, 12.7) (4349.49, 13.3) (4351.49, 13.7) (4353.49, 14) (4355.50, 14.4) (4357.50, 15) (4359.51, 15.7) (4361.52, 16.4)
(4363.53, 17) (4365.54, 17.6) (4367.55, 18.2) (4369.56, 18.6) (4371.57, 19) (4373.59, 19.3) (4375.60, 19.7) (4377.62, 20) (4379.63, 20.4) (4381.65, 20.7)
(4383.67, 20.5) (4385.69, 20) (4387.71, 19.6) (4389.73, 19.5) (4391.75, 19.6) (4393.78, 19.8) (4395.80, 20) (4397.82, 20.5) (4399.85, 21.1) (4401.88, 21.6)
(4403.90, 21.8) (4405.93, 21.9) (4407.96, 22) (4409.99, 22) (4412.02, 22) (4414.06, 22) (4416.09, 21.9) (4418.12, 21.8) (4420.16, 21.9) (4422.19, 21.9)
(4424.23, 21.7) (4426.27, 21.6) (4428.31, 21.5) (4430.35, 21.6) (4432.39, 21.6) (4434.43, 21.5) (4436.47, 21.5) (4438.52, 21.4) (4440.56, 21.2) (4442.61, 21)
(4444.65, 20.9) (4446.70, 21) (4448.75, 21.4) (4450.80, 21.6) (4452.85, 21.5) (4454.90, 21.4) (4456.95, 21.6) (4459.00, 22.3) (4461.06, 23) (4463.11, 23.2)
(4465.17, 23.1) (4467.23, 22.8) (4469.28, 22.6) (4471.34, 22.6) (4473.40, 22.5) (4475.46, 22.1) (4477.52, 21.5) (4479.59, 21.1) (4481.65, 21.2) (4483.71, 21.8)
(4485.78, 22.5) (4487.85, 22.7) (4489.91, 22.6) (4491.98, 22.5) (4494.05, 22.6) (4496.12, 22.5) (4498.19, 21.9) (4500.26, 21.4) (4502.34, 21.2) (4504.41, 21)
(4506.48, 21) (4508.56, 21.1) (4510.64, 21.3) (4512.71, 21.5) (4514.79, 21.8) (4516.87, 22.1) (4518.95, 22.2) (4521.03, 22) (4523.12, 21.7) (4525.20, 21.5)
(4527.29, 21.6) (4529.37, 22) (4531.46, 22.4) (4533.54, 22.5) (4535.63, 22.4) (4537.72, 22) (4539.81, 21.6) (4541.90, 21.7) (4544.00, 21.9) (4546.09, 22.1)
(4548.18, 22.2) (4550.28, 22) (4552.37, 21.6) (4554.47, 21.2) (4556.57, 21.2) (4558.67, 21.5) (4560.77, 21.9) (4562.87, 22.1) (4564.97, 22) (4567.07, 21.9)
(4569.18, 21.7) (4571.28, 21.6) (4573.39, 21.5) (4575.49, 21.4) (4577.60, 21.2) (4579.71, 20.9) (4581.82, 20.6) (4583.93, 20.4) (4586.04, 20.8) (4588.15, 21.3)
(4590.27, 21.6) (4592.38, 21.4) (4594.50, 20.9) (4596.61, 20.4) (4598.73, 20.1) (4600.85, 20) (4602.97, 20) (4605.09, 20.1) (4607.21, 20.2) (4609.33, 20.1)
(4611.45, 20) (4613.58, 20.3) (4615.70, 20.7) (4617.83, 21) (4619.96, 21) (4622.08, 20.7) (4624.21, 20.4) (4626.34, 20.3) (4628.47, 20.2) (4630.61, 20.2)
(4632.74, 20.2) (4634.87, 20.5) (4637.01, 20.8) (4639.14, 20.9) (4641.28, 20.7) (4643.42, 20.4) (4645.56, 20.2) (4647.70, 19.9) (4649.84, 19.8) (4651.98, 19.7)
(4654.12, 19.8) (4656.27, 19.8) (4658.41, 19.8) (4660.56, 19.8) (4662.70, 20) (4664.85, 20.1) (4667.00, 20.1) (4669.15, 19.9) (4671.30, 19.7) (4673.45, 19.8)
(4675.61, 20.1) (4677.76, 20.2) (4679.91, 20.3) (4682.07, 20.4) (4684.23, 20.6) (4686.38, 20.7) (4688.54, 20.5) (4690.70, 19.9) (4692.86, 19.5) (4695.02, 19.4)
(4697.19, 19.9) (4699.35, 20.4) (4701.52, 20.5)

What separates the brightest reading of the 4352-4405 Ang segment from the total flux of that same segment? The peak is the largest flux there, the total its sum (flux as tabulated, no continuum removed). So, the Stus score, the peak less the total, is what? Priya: -468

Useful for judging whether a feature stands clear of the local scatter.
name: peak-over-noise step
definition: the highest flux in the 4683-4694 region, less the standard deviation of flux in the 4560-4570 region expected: 20.6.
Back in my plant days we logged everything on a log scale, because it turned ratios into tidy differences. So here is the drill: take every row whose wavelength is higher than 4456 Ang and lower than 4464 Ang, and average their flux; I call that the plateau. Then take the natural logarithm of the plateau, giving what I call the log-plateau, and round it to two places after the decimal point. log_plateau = 3.11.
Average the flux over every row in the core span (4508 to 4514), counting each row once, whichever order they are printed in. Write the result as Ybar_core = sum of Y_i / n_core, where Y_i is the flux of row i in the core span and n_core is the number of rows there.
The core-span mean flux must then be 21.3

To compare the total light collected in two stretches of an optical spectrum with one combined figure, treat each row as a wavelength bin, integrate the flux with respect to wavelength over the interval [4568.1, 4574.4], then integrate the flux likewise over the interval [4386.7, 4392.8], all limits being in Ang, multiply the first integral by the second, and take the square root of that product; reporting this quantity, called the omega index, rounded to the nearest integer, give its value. 127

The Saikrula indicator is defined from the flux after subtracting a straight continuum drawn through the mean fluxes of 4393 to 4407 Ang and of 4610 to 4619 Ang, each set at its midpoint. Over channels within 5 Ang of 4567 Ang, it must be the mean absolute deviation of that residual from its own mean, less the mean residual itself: -1.1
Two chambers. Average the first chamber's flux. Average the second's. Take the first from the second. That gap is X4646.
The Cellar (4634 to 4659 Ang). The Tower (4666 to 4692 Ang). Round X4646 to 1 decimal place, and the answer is 0.0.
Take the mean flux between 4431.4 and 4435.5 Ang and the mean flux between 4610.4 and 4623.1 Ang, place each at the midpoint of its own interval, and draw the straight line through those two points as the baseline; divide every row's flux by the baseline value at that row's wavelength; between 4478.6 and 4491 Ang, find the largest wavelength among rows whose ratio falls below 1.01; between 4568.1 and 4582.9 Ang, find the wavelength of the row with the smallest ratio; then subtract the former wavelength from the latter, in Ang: 100.2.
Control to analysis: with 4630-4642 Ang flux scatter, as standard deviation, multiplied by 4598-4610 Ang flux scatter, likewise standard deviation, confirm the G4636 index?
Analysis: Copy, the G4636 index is 0.02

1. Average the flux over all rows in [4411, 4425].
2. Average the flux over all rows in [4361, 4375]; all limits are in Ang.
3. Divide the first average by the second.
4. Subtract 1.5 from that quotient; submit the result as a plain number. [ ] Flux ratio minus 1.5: -0.29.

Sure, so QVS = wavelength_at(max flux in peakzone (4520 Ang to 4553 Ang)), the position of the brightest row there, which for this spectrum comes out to 4533.54 Ang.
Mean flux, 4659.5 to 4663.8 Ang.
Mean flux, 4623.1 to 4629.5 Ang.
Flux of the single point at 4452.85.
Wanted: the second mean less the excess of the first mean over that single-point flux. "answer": 21.9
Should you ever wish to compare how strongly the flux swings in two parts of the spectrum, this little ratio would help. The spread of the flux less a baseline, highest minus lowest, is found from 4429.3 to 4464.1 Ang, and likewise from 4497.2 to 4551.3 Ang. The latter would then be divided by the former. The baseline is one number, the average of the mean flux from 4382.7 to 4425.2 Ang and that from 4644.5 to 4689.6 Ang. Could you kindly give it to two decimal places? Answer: 0.65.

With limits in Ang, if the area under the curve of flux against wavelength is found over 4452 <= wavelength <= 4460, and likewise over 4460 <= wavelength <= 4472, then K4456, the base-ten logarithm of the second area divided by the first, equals 0.20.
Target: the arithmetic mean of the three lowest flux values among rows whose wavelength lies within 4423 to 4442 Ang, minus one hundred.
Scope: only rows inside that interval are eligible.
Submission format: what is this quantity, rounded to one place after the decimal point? -78.6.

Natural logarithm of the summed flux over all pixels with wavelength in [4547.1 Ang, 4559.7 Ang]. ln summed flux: 4.87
